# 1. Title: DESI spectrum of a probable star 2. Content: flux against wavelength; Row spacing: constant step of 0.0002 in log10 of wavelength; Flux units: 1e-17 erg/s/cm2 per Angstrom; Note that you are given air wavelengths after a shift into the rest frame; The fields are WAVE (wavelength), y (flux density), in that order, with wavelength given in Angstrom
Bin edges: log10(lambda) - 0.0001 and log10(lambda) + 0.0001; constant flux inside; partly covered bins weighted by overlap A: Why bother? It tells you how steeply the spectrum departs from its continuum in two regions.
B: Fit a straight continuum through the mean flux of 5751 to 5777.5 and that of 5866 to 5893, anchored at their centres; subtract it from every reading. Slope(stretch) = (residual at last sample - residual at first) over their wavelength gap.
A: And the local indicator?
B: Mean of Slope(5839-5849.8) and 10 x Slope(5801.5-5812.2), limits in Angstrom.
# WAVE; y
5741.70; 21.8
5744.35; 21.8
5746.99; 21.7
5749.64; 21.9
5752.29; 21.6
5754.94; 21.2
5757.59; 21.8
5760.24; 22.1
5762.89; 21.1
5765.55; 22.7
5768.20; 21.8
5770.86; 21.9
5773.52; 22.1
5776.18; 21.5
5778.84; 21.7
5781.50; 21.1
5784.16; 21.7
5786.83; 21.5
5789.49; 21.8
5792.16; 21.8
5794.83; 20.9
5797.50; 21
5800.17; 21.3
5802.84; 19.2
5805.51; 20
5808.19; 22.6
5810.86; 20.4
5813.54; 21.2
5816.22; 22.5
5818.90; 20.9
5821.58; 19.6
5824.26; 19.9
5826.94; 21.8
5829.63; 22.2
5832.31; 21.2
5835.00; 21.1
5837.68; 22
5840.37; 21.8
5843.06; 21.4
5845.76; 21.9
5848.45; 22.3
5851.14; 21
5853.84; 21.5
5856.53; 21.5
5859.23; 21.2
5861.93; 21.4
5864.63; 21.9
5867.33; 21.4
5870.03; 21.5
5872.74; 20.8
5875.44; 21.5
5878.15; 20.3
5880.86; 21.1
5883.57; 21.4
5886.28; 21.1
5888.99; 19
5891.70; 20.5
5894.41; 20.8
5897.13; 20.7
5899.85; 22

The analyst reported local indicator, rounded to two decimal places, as 0.82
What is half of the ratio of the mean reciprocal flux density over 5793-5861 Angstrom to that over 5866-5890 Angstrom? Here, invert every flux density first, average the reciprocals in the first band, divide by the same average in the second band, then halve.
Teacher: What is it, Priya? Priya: 0.493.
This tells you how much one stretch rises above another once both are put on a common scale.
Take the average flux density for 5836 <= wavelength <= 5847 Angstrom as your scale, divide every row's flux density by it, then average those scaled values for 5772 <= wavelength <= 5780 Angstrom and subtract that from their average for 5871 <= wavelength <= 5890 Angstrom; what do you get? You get -0.05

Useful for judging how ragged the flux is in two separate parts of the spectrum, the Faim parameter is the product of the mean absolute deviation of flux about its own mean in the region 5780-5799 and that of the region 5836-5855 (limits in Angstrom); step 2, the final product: 0.12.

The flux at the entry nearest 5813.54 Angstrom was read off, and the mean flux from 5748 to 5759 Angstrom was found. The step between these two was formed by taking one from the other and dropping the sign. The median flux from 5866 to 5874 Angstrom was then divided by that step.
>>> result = 50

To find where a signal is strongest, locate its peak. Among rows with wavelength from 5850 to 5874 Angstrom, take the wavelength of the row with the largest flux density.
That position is 5864.63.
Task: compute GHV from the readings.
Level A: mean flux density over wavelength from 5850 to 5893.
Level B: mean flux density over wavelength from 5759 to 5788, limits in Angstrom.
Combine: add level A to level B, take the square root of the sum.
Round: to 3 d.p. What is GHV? 6.543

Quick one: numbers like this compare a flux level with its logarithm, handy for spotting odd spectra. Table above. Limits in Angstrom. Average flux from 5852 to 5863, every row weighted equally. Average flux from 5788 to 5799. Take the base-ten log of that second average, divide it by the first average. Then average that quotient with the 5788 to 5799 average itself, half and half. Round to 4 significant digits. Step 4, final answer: 10.72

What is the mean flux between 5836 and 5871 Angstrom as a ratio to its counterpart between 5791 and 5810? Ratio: 1.03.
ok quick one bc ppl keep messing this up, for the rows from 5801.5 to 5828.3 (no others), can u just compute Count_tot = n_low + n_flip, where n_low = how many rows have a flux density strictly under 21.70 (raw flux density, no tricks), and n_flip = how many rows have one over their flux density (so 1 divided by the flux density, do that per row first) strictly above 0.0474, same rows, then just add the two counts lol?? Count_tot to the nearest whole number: 13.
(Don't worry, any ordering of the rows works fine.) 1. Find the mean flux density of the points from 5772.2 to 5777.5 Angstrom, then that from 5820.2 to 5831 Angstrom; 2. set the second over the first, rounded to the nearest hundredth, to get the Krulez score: 0.96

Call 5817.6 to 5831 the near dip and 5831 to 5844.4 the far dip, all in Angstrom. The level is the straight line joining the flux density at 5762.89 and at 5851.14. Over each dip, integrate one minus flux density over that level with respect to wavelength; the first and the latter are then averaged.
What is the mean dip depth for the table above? -0.11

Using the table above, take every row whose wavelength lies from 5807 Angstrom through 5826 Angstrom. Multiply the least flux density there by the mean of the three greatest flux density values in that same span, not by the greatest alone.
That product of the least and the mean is 433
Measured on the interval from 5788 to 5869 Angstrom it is 431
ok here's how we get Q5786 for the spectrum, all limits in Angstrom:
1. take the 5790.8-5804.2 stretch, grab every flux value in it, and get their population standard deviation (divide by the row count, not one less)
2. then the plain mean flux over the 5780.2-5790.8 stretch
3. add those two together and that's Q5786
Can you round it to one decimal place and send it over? 22.4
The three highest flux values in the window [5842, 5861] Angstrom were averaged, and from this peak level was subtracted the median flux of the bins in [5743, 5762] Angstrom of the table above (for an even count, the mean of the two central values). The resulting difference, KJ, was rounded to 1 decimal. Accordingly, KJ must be 0.1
